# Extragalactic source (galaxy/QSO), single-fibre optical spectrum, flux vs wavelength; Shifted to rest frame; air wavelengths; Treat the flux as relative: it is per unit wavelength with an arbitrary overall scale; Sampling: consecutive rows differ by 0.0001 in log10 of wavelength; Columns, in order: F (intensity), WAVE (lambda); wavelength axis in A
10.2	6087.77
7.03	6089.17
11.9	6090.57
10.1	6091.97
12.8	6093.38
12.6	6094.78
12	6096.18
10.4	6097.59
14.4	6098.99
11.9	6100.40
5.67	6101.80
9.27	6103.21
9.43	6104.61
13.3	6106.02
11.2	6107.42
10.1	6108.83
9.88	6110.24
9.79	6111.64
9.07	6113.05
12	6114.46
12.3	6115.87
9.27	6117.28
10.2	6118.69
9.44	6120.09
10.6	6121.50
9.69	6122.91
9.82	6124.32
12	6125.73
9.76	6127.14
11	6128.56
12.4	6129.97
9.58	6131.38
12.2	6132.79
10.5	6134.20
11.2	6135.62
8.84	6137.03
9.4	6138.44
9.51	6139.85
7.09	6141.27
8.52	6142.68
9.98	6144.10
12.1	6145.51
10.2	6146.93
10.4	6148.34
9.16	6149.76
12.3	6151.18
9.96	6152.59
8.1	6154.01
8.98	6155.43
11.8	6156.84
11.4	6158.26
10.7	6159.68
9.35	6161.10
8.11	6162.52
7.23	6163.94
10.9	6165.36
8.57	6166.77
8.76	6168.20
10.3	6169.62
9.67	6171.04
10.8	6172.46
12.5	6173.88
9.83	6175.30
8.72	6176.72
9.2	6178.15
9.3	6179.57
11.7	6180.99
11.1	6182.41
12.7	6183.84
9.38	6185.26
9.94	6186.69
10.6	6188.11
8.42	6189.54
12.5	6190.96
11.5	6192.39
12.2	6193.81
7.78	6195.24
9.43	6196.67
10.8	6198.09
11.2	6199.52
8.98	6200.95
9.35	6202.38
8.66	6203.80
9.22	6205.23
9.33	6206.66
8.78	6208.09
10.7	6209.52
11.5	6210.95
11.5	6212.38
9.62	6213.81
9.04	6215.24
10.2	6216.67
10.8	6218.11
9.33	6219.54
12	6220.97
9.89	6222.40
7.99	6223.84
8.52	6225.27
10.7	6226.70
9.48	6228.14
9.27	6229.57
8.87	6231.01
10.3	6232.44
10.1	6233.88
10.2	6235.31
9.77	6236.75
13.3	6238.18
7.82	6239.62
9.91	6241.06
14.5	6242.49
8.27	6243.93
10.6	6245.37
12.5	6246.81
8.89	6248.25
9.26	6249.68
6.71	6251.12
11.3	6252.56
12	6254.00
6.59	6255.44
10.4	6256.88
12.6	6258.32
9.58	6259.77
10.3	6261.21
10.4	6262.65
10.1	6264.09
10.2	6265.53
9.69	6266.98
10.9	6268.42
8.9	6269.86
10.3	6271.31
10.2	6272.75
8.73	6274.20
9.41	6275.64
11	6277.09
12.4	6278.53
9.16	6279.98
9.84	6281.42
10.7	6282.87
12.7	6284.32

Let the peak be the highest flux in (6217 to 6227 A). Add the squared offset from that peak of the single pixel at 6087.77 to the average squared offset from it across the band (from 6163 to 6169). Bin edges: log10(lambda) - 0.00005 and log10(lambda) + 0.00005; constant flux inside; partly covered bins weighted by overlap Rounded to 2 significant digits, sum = 15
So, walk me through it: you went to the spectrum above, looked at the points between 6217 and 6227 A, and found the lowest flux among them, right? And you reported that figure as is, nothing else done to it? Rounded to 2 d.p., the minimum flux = 7.99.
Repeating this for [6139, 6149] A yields 7.09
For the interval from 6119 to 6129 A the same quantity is 9.44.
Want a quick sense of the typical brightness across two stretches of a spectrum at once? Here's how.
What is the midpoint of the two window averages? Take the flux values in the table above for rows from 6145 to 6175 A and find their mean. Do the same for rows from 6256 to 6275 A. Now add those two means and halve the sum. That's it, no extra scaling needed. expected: 10.1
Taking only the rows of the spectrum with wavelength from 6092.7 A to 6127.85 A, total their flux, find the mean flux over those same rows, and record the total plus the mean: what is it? 278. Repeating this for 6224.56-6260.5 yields 261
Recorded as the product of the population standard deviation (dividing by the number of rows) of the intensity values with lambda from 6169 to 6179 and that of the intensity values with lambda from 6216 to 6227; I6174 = 1.40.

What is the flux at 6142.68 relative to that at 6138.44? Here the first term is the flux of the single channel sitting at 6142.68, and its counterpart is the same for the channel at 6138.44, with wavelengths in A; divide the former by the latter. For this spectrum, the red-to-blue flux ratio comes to 0.9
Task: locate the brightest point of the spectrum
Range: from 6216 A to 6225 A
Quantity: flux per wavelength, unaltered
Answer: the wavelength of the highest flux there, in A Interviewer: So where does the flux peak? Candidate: 6220.97 A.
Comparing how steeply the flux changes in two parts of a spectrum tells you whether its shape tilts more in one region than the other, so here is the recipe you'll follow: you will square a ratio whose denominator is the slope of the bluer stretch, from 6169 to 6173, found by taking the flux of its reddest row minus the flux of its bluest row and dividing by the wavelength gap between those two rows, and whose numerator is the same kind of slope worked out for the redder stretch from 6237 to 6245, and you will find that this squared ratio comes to 24.7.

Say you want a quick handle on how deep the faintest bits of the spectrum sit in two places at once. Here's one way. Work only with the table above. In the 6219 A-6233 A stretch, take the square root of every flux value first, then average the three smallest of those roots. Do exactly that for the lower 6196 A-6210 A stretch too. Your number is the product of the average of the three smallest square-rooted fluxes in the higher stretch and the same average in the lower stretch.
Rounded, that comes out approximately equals 8.63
